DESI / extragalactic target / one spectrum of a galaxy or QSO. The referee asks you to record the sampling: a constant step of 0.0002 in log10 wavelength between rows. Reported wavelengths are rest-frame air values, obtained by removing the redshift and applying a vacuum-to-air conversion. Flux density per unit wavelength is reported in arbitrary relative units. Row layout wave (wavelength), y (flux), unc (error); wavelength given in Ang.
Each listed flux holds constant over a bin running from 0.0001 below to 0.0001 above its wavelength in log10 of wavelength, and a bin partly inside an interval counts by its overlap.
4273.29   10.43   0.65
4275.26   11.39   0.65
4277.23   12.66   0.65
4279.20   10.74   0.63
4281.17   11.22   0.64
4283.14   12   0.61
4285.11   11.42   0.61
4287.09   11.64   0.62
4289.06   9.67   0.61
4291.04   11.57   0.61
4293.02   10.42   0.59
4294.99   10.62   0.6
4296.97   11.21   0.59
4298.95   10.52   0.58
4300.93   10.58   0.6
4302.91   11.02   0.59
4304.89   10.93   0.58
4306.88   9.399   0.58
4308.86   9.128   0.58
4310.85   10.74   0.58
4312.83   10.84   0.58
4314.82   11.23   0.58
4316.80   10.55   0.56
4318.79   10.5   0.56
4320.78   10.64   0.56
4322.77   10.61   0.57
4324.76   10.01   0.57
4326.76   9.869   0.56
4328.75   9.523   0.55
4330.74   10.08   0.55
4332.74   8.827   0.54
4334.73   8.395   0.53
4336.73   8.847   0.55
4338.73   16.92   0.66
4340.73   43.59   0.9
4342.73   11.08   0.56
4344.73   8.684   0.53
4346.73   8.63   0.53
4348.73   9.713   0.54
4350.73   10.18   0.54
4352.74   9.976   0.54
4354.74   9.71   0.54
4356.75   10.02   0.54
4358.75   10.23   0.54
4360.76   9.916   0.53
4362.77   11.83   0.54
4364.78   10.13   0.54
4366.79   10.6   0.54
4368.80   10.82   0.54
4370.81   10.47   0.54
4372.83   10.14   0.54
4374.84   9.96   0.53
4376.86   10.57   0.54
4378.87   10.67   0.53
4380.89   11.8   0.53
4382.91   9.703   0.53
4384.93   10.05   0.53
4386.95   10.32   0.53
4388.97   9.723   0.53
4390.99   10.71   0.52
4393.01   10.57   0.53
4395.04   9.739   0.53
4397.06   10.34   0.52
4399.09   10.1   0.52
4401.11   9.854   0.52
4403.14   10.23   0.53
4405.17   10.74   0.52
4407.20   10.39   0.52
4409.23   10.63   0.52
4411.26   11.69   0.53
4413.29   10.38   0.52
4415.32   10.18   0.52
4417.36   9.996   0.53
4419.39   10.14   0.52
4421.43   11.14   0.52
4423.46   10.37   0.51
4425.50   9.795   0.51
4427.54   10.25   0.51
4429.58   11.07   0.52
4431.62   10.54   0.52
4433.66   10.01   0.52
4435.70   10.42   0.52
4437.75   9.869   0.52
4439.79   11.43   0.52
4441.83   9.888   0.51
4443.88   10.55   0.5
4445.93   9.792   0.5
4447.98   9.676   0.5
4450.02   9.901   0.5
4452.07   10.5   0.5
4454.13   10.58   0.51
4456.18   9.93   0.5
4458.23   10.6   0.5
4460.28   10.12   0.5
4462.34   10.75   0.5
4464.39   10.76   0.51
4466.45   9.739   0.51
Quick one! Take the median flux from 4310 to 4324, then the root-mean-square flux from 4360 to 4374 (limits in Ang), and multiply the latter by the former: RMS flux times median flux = 113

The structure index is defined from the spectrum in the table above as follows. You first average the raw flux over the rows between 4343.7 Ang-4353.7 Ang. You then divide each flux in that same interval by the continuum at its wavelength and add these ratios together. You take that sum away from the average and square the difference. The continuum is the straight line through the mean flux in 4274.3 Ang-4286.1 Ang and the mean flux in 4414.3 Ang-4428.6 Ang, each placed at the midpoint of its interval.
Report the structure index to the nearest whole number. 26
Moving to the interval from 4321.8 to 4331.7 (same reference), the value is 30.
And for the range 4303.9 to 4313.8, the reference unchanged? 32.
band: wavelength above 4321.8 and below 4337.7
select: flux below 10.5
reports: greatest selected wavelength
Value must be 4336.73 Ang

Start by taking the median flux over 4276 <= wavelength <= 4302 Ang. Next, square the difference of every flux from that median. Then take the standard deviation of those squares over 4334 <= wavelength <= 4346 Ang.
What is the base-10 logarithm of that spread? 2.6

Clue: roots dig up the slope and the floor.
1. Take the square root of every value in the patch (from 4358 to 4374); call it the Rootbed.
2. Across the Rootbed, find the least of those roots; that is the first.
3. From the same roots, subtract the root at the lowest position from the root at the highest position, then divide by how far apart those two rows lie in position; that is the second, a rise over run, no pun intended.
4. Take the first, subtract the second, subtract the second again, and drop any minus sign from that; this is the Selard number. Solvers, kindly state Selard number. 3.15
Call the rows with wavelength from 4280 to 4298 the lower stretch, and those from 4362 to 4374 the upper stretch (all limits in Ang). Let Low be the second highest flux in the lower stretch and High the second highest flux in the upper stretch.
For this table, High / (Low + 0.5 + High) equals 0.471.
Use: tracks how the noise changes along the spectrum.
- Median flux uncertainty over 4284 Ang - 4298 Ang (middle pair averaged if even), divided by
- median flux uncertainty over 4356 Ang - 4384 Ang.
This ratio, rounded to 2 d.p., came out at 1.13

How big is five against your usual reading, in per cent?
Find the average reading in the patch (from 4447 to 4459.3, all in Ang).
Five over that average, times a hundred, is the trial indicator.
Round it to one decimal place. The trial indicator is 49.0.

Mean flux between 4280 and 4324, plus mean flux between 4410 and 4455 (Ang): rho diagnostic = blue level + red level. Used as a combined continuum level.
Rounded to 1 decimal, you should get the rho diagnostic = 21.1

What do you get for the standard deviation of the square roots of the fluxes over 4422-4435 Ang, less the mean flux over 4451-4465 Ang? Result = -10.4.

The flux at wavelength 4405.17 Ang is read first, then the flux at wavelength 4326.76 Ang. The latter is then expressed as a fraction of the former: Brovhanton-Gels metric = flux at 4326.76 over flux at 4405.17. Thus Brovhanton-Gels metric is 0.92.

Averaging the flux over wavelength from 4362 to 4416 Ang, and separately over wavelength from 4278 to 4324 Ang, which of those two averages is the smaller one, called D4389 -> 10.5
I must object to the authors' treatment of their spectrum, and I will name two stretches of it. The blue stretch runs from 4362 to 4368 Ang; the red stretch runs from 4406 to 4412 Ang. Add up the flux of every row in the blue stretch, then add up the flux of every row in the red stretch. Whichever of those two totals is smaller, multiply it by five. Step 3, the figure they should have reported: 163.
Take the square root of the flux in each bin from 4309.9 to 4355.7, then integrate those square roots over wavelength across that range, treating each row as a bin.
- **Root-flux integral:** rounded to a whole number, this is 153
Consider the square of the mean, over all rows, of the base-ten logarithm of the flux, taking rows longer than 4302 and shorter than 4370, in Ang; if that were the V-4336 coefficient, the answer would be 1.06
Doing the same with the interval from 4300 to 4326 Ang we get 1.04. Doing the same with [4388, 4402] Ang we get 1.01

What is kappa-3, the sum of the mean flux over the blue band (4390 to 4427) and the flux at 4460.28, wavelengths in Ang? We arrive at 20.5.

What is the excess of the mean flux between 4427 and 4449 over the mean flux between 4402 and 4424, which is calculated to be -0.22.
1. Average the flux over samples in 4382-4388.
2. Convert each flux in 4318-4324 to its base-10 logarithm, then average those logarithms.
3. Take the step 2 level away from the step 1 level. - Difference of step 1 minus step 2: 9.00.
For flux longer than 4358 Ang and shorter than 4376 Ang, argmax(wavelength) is 4362.77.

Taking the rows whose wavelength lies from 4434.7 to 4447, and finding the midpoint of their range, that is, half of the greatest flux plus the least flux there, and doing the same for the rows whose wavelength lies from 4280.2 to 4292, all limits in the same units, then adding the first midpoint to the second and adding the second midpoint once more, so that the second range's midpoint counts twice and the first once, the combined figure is 32.3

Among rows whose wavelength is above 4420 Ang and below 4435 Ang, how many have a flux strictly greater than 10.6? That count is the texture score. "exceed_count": 2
